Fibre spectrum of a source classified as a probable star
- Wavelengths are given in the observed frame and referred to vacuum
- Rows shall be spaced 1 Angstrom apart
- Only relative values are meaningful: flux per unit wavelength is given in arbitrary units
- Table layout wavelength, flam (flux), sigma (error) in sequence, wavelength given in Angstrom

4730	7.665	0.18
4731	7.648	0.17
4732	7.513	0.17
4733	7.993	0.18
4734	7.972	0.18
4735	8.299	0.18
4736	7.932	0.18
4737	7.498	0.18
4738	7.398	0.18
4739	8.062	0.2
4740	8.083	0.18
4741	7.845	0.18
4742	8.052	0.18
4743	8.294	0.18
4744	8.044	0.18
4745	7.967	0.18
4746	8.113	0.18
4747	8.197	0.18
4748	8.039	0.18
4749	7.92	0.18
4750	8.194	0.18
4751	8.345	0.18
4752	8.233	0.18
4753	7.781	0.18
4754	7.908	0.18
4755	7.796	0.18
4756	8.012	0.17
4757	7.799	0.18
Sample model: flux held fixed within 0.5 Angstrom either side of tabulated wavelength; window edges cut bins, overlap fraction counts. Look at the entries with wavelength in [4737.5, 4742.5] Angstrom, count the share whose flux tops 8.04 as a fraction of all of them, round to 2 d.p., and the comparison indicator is 0.60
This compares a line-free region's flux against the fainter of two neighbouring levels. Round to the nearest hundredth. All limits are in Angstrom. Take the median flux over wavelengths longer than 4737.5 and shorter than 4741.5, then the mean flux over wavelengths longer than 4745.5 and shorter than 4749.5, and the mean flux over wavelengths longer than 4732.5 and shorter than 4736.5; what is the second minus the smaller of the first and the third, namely 0.11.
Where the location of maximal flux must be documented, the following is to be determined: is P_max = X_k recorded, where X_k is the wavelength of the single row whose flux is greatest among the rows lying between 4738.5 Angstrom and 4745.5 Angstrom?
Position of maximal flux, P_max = 4743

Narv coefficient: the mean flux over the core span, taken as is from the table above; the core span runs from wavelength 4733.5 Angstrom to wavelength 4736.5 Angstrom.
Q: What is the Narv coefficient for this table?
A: 8.07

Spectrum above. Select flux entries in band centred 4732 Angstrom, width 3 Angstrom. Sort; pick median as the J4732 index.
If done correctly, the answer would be 7.65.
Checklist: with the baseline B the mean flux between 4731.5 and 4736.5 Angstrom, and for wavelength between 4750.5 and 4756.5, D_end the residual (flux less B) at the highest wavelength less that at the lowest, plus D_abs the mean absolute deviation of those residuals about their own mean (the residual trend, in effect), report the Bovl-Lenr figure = -0.15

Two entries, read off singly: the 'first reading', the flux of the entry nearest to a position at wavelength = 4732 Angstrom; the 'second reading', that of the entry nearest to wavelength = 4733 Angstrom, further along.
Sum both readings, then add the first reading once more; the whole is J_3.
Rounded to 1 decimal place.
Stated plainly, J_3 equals 23.0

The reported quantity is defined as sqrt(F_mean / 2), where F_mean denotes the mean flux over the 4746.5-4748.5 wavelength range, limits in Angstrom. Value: 2.01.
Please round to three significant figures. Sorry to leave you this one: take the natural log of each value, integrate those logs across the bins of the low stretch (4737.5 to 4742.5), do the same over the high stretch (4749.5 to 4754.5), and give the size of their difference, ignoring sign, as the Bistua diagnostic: 0.129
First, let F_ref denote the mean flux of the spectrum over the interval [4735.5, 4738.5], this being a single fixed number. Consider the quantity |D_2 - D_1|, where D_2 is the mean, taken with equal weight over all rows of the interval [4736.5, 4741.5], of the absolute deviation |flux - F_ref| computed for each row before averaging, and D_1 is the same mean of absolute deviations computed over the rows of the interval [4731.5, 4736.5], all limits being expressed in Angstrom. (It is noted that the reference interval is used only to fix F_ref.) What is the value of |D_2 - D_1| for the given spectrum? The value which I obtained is 0.07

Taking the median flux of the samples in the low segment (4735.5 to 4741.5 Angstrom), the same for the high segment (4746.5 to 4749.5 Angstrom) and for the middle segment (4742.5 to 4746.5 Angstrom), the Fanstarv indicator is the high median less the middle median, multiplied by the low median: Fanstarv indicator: -0.3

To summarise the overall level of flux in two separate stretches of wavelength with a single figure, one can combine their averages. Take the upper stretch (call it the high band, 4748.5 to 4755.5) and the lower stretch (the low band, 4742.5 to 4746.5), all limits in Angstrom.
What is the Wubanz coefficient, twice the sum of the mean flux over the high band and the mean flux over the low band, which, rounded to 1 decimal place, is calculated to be 32.3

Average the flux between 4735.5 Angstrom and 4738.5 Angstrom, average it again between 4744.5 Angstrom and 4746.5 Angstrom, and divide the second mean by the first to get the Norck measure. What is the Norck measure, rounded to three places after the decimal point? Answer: 1.057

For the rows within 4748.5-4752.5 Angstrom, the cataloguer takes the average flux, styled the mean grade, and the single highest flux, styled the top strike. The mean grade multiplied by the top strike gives 68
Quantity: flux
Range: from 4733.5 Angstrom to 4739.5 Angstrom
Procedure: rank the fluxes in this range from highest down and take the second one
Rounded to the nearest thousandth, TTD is 8.062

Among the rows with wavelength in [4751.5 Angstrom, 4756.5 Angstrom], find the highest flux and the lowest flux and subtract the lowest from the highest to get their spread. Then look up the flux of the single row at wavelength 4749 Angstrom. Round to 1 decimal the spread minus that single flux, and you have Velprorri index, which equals -7.5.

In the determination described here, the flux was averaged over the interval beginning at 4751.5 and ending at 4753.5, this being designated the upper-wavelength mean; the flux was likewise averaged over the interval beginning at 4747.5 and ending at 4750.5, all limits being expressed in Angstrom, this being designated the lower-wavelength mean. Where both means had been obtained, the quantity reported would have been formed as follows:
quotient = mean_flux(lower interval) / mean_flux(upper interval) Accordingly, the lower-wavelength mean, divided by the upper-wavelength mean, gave 1.01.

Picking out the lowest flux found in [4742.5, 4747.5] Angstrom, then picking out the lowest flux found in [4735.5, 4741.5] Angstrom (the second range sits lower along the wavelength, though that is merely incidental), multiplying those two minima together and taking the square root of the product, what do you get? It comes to 7.68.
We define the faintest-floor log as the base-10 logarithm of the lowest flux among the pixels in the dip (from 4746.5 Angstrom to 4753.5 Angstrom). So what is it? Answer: 0.891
